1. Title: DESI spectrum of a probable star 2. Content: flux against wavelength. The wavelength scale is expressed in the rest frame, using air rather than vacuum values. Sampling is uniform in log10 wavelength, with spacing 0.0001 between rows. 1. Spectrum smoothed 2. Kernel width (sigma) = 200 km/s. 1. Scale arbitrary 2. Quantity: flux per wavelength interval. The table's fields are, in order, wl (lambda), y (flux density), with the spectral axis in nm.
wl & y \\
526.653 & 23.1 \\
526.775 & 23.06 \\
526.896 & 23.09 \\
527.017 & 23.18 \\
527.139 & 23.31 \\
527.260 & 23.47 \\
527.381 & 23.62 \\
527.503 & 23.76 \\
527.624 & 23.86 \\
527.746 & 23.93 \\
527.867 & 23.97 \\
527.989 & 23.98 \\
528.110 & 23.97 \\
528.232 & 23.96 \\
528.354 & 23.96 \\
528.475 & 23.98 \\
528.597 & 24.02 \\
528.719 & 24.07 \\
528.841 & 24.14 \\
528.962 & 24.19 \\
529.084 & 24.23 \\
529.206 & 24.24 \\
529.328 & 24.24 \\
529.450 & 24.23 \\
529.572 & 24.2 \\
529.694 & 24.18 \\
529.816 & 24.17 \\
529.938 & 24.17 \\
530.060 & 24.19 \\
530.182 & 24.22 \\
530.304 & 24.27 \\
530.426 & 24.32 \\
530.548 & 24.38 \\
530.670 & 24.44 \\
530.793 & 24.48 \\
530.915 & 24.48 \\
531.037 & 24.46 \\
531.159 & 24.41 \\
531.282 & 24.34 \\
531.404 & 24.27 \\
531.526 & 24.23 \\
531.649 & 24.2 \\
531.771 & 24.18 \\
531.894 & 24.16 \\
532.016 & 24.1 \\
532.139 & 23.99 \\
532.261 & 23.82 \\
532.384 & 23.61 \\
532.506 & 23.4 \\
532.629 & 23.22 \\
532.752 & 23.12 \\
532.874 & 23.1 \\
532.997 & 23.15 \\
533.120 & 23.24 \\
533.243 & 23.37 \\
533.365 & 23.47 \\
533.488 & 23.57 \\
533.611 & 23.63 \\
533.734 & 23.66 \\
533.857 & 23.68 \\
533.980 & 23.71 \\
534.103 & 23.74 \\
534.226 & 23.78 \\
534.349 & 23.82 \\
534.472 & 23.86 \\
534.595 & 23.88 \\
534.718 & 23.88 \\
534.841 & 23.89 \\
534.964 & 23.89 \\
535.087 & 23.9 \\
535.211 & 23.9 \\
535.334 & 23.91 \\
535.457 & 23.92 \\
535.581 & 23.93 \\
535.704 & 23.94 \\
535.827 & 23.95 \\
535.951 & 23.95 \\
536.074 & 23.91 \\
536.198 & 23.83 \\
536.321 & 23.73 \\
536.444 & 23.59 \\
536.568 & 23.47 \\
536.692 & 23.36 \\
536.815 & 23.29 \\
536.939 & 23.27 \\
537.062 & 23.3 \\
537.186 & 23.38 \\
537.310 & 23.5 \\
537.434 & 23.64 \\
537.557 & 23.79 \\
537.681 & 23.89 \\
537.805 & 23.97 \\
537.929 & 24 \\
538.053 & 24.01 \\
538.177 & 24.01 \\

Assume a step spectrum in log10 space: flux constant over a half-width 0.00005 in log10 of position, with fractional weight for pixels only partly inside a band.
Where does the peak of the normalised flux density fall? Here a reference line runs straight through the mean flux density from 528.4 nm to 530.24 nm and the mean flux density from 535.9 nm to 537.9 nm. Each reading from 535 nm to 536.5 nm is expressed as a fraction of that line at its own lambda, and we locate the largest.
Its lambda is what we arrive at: 535.951 nm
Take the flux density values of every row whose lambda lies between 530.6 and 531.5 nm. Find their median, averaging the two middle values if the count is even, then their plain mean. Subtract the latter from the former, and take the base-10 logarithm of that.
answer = -1.5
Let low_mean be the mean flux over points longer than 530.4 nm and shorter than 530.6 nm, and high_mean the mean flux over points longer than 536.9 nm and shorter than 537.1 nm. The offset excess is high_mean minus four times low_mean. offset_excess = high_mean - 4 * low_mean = -74.1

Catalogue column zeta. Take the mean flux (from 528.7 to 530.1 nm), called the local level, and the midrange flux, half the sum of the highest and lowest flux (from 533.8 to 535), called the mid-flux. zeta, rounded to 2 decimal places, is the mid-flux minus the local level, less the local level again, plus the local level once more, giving -0.40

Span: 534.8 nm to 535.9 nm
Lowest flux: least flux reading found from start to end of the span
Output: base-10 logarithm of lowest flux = 1.38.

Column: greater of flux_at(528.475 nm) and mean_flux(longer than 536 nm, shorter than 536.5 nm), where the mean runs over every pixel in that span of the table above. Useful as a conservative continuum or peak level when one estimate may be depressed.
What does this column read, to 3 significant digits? 24.0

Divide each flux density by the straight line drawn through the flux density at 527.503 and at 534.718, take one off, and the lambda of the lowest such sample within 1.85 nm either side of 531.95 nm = 532.874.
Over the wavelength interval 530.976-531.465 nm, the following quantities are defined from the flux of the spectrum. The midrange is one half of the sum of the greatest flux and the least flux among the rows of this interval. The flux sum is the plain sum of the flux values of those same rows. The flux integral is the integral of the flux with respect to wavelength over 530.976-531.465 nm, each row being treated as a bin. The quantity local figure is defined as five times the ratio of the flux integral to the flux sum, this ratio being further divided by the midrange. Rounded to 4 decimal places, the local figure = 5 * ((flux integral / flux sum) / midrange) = 0.0251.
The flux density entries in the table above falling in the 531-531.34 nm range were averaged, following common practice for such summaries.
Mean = 24.4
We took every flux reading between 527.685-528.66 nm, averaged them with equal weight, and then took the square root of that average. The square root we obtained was 4.896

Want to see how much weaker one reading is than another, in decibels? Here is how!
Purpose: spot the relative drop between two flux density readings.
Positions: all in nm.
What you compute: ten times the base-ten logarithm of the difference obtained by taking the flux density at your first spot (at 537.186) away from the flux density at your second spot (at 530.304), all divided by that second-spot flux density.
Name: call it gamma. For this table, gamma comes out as -14.4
